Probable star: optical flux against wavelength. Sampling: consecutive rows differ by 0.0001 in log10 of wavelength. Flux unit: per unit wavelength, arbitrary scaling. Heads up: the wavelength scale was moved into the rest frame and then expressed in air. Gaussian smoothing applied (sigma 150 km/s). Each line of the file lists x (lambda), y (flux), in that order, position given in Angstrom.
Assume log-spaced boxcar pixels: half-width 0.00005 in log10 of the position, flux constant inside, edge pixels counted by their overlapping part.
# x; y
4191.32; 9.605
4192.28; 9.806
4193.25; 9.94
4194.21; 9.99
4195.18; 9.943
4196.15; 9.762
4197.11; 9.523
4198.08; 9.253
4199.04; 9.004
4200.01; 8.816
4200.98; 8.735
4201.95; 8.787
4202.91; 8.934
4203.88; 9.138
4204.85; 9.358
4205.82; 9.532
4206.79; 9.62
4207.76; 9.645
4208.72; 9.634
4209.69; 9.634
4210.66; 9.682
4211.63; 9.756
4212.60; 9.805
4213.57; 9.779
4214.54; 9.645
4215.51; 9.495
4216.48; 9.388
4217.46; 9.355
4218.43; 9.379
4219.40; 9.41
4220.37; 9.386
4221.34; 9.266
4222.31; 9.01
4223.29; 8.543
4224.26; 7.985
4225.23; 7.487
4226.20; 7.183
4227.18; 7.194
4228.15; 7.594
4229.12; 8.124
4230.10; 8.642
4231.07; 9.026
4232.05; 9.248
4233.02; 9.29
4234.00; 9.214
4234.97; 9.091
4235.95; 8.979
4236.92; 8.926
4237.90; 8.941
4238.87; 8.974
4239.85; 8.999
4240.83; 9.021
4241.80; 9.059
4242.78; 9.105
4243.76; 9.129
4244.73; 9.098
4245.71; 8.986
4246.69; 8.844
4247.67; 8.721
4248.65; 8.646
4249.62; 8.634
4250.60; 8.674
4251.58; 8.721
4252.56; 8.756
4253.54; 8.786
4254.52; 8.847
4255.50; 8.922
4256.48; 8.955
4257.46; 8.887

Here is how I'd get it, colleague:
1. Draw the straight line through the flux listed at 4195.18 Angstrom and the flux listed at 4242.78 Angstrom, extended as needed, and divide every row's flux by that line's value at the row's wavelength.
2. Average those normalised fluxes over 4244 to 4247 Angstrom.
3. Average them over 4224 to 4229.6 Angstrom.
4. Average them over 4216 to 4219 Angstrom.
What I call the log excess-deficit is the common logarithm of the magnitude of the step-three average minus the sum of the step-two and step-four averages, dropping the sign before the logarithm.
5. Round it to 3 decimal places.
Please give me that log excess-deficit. 0.066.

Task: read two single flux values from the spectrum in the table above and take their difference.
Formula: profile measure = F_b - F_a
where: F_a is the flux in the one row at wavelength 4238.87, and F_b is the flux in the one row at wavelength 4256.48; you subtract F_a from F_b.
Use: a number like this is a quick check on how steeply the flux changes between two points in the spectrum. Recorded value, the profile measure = 0.0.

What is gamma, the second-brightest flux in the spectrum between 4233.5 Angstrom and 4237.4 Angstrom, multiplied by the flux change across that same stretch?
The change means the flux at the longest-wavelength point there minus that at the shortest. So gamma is -3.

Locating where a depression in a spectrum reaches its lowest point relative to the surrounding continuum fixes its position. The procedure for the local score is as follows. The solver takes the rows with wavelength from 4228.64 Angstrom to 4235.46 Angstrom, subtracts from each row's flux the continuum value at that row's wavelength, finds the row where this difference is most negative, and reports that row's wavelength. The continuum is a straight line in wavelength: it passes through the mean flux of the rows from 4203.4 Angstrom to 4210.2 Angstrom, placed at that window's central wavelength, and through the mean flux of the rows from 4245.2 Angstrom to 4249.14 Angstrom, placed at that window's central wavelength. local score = 4229.12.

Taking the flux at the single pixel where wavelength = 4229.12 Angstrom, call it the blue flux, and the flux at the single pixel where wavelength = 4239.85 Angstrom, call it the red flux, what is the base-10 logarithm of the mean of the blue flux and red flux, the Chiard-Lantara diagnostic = 0.933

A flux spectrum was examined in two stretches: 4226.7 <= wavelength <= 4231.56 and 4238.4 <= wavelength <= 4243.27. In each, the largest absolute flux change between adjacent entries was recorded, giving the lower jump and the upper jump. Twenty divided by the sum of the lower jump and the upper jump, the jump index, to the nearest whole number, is 35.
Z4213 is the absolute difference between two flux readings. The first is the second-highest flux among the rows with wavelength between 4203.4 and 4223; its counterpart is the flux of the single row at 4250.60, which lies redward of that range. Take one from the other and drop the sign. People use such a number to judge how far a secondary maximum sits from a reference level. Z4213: 1.1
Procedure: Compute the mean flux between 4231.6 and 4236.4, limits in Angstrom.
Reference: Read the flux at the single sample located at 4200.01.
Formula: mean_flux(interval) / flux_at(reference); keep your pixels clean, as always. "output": 1.04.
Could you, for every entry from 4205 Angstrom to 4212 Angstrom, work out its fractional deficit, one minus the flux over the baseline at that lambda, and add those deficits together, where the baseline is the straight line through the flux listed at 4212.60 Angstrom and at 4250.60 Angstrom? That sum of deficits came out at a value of 0.20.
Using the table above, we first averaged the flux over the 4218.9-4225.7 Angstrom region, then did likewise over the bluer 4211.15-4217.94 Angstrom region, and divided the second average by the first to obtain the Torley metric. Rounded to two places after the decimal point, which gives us 1.10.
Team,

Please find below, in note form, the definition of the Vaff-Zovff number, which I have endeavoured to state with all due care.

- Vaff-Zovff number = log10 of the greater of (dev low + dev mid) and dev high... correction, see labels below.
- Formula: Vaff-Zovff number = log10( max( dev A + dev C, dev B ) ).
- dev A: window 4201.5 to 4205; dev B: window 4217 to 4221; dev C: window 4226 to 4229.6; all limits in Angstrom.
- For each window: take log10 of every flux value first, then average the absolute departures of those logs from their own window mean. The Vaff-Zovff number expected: -1.54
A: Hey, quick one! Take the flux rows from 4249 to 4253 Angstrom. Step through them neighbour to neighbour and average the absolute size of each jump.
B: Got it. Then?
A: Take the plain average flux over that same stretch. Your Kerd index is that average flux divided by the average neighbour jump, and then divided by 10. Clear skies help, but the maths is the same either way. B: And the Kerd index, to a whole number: 21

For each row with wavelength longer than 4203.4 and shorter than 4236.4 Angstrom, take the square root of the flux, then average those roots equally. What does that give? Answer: 3.00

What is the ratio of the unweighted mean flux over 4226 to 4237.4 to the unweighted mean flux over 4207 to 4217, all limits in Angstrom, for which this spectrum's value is 0.89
